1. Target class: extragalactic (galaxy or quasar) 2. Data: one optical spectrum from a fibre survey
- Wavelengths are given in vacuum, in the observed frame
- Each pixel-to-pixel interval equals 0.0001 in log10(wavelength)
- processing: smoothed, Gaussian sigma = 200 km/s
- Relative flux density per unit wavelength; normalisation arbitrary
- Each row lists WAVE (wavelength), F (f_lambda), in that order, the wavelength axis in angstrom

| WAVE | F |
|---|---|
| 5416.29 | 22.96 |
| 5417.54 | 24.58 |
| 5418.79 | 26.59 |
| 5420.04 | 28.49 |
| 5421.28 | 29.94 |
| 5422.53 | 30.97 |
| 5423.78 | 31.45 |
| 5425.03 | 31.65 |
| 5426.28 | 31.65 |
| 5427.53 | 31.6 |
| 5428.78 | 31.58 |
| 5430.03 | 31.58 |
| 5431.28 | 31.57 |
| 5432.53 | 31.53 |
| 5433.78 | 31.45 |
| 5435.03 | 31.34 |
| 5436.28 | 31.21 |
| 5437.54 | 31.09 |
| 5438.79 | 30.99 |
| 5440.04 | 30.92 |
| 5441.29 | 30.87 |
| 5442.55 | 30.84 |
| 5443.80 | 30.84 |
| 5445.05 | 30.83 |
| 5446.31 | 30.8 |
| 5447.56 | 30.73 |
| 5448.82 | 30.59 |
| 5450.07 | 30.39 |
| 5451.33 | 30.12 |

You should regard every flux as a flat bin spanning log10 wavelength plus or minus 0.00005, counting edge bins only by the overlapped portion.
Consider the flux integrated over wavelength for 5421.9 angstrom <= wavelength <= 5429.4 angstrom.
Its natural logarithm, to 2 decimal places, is 5.46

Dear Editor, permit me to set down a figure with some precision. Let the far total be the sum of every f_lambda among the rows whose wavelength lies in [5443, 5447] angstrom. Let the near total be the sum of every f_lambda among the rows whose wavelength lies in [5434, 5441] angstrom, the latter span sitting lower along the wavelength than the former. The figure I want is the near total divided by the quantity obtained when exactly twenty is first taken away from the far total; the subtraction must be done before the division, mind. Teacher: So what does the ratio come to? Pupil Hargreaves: 2.1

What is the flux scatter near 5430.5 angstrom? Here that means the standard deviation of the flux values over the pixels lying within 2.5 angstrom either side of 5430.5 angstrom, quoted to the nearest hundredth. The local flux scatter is 0.02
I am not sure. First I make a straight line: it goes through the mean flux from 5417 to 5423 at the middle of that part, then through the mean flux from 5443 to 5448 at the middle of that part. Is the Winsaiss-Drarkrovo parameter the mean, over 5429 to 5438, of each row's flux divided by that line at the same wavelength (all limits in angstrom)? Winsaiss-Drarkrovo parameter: 1.06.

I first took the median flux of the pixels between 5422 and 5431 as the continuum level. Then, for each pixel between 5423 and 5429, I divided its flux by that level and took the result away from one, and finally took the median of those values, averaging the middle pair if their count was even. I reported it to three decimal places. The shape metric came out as -0.001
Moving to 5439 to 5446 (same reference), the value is 0.023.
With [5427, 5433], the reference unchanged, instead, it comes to 0.000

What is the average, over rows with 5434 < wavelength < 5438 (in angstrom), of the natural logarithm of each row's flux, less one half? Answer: 2.94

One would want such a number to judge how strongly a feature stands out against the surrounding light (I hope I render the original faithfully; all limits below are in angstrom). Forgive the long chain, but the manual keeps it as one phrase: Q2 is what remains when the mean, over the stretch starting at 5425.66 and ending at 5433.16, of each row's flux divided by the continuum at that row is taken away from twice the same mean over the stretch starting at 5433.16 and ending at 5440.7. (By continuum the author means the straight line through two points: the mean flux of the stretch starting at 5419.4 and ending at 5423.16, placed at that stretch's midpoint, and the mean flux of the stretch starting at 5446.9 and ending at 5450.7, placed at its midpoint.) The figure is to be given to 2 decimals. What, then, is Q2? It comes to 1.01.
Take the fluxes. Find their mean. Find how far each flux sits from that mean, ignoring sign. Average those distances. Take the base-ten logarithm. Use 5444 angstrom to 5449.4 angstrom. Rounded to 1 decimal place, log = -1.1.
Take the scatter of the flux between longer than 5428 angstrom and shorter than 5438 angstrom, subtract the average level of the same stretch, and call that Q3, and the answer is -31.2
